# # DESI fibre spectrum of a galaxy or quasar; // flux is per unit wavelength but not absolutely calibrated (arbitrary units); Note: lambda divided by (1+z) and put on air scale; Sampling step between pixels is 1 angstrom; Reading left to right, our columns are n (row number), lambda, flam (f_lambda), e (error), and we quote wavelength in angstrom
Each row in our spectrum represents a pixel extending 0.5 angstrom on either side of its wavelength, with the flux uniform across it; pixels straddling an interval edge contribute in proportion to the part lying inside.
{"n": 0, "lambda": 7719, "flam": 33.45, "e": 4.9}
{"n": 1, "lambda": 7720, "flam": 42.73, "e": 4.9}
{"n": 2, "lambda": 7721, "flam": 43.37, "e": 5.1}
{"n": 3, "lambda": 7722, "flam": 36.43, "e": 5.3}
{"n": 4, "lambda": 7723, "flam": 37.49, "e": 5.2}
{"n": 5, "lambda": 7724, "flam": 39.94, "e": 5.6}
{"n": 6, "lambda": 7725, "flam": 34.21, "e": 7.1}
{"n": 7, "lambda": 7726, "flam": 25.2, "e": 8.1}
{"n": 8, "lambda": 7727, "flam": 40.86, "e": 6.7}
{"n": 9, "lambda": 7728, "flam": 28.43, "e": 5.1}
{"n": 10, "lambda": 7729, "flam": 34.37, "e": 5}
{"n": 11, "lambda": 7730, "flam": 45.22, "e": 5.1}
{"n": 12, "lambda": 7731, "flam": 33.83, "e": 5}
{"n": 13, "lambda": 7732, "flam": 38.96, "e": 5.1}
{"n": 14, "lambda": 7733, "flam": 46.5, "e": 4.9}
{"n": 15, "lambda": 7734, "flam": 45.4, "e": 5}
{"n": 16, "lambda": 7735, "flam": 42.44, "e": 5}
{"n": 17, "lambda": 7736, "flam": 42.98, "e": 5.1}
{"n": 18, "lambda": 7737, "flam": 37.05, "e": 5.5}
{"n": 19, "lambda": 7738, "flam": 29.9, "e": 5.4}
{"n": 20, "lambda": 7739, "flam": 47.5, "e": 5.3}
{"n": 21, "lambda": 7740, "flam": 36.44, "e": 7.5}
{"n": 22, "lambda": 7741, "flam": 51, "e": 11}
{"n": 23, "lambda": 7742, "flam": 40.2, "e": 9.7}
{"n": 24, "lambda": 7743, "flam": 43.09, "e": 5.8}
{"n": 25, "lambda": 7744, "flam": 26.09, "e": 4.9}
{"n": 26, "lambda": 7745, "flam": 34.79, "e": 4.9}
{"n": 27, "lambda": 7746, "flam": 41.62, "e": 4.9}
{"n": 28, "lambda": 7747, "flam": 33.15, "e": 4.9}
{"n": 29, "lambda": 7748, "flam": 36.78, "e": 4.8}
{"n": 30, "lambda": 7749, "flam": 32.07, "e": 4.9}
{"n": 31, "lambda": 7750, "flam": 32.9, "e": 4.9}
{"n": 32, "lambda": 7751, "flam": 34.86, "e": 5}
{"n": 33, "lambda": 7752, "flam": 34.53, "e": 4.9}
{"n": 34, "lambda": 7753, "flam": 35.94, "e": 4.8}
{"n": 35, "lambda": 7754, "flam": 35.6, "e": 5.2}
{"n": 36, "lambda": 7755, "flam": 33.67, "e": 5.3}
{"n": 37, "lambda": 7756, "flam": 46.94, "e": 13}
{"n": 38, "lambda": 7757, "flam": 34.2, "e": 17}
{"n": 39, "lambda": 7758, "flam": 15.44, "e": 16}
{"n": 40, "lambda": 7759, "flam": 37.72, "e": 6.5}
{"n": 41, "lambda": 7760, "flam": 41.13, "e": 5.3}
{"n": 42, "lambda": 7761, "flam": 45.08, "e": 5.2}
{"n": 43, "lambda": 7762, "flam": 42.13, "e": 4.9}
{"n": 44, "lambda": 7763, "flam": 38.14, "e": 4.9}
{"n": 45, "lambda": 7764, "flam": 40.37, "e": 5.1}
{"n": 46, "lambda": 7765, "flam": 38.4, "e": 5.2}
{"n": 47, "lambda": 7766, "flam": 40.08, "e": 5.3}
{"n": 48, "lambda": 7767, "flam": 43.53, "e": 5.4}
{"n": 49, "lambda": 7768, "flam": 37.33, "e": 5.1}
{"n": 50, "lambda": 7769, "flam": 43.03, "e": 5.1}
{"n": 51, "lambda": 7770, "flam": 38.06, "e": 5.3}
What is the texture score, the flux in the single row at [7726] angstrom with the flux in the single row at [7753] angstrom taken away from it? -11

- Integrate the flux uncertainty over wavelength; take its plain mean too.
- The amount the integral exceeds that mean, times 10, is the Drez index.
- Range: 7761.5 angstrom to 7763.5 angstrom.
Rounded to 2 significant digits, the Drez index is 49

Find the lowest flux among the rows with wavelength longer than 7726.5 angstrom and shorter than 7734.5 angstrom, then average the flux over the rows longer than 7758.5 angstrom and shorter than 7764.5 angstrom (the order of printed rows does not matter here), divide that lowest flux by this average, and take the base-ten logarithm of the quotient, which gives -0.16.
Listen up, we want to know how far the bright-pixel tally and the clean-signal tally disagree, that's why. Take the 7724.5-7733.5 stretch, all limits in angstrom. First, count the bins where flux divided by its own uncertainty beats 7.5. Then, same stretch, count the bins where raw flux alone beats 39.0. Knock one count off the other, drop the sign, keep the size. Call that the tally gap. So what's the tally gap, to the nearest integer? 0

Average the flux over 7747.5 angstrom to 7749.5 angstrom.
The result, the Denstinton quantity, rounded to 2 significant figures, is 34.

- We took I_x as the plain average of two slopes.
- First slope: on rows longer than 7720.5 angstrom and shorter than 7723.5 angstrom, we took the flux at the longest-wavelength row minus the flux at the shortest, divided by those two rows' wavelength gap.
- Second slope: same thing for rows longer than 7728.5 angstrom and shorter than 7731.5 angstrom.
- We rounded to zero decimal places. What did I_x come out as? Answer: -2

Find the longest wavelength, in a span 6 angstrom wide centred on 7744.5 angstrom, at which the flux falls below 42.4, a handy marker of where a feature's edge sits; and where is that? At 7747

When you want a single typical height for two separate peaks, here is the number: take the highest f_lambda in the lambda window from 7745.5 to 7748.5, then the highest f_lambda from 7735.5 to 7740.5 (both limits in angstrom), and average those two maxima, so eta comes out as 44.6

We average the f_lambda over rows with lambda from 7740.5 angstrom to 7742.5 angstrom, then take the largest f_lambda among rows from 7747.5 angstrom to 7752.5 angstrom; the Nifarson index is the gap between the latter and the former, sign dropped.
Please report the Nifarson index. 8.8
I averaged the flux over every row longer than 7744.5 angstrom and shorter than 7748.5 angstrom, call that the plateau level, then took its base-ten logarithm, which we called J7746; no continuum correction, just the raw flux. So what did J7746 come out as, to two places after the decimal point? 1.56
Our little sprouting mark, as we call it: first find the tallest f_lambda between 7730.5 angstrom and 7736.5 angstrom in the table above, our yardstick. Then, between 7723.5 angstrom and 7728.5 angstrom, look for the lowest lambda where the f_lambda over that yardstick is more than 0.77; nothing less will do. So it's 7724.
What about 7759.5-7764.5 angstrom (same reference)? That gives 7760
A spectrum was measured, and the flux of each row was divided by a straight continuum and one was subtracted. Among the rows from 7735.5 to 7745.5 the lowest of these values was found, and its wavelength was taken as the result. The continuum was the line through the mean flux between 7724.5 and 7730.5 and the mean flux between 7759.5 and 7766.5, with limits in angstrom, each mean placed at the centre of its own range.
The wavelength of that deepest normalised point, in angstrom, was 7744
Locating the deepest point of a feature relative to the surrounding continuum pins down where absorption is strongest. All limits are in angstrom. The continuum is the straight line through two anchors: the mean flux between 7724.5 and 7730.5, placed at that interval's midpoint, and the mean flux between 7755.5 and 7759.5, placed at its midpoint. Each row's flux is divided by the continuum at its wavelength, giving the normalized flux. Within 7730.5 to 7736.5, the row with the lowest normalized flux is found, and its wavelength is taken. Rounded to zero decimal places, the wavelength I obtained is 7731 angstrom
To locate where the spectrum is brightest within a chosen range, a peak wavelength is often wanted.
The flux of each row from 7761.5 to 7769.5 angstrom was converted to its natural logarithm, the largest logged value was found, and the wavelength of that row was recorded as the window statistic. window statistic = 7767 angstrom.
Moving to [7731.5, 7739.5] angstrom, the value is 7739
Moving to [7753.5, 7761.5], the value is 7756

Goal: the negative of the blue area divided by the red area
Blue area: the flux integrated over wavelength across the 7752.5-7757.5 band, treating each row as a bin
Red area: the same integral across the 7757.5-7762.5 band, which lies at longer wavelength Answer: -1.03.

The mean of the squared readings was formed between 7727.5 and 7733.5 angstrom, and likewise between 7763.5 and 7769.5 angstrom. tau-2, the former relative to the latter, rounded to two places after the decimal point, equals 0.90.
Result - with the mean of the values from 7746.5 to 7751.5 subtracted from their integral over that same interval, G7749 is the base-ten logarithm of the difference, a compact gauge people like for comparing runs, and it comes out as 2.13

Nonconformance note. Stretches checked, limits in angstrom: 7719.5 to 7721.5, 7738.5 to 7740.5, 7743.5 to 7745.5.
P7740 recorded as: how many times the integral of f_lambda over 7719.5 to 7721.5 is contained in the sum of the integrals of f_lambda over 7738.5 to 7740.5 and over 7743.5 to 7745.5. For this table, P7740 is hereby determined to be 1.68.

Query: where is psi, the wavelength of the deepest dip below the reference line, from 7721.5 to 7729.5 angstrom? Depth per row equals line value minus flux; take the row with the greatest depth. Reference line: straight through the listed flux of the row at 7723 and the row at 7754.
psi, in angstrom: 7726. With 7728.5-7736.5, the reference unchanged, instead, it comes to 7731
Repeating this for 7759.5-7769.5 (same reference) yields 7768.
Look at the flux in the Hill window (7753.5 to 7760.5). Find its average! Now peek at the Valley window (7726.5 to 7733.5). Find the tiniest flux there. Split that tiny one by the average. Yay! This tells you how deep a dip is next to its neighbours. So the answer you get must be 0.81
